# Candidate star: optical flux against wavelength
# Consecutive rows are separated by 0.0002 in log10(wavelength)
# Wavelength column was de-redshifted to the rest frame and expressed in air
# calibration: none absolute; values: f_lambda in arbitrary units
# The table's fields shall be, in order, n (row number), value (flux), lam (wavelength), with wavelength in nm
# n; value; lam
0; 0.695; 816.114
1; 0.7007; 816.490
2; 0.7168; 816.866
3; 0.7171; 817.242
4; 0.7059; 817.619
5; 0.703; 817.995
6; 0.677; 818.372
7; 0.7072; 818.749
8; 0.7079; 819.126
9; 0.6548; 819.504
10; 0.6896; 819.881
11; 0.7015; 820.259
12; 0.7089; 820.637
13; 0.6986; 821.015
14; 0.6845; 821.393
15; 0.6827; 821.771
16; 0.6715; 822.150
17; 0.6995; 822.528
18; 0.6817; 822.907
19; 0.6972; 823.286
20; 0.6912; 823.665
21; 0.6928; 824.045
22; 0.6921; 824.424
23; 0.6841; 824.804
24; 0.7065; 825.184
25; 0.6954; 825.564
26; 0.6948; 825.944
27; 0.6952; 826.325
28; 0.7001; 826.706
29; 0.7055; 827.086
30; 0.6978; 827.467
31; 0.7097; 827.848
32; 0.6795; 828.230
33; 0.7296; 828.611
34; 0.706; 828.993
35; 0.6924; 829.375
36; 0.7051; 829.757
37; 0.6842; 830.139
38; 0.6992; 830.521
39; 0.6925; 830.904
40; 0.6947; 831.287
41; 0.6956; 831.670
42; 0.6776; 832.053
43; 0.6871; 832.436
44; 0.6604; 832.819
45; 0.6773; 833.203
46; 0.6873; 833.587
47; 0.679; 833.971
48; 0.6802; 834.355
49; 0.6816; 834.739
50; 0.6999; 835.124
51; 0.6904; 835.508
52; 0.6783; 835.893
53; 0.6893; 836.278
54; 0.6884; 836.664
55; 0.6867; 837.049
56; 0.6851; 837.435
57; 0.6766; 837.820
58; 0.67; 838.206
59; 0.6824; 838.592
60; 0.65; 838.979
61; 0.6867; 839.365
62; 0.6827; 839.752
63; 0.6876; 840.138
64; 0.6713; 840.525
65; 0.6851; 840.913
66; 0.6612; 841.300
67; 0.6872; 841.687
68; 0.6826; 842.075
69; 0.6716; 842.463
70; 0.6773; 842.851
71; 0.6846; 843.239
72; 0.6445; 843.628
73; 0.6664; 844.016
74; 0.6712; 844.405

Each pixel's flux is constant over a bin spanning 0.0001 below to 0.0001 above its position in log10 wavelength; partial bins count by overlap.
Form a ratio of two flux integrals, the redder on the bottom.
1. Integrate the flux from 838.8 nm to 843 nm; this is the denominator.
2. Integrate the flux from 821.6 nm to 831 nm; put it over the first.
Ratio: 2.3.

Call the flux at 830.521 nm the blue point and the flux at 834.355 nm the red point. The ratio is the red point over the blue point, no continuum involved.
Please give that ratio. 0.973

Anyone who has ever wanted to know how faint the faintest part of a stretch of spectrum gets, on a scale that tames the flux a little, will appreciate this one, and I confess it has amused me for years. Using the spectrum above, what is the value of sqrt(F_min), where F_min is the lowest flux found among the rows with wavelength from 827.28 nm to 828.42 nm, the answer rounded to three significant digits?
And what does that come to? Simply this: 0.824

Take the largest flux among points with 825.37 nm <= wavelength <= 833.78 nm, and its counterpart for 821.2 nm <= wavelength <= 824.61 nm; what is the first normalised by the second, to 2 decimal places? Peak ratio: 1.04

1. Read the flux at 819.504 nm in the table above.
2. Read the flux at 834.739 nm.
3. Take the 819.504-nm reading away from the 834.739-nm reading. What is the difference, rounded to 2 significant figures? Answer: 0.027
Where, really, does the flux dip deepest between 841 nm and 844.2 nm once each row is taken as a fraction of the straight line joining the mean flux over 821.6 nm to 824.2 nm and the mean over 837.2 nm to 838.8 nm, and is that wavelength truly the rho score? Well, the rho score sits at 843.628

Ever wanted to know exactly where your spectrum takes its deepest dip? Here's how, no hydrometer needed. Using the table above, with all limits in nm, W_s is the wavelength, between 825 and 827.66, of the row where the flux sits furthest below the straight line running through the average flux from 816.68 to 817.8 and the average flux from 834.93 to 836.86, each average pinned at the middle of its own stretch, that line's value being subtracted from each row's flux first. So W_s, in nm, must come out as 825.944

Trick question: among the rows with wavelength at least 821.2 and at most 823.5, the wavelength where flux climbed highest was 822.528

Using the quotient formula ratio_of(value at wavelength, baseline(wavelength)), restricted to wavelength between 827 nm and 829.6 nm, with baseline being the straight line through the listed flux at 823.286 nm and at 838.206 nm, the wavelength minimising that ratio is 828.230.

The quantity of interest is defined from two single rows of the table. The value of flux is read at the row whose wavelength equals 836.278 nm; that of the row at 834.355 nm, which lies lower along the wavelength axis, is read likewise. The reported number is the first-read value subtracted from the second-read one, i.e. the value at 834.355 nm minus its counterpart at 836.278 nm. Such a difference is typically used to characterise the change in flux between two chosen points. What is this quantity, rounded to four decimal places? -0.0091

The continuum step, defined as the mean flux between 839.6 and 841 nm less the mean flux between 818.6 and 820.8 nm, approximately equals -0.013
